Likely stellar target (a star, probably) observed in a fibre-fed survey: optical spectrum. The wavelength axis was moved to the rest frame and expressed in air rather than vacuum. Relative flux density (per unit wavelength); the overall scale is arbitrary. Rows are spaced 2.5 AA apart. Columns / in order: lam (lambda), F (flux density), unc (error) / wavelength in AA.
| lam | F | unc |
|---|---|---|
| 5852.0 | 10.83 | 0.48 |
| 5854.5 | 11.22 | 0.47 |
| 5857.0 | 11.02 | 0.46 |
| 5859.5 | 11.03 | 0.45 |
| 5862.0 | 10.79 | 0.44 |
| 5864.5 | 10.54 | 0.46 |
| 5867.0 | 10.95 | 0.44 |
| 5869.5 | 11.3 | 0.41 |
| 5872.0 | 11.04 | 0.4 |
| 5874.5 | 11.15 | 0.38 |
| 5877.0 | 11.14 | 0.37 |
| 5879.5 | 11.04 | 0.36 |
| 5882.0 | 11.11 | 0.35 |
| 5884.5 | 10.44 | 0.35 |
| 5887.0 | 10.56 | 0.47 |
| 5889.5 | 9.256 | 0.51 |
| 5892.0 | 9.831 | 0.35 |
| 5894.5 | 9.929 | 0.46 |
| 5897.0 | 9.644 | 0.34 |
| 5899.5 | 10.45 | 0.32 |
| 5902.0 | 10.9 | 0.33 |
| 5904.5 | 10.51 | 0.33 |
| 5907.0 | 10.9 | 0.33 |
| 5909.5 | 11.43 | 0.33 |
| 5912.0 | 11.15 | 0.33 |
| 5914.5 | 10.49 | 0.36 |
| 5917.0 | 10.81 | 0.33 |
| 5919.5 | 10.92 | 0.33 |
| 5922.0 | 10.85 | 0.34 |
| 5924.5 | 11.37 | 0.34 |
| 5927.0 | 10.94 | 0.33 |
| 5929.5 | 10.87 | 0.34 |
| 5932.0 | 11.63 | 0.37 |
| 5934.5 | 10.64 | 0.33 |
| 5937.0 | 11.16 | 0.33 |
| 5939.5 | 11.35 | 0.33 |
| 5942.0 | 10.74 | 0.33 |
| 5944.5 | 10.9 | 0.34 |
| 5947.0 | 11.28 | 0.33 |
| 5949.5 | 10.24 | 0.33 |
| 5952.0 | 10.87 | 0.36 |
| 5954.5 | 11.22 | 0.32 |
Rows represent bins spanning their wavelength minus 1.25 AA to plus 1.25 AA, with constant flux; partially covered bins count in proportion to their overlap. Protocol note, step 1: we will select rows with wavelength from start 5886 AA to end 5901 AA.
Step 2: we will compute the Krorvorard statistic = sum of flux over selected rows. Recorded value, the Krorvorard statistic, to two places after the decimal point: 59.67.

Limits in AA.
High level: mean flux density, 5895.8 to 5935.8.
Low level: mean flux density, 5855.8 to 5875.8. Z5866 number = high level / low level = 0.99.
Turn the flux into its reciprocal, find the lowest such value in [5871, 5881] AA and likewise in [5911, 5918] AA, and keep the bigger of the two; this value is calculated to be 0.090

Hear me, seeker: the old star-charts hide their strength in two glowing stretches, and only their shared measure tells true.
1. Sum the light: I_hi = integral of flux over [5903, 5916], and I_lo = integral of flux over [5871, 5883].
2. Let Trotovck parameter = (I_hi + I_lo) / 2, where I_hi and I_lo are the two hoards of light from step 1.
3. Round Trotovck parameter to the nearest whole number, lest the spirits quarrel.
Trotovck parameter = 137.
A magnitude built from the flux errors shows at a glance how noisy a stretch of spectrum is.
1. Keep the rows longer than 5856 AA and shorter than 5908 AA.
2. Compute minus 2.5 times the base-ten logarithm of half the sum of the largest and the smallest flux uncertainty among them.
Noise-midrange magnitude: 0.95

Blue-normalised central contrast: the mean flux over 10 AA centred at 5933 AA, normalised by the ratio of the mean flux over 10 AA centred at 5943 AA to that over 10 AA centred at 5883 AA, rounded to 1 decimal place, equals 10.8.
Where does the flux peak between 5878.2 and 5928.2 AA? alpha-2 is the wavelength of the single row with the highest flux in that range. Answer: 5909.5 AA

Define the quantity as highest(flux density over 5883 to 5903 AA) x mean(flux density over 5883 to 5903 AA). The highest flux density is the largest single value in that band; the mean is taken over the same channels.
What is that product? 110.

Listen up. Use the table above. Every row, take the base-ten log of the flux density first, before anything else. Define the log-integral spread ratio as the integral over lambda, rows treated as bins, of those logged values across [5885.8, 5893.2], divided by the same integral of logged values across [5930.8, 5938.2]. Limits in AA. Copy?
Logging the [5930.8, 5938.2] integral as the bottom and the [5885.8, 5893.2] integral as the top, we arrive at 0.95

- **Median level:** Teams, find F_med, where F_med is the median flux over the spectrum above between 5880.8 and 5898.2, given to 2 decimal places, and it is 9.93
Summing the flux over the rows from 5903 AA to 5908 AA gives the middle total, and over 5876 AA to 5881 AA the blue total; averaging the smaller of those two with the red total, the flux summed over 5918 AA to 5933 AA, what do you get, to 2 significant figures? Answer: 44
